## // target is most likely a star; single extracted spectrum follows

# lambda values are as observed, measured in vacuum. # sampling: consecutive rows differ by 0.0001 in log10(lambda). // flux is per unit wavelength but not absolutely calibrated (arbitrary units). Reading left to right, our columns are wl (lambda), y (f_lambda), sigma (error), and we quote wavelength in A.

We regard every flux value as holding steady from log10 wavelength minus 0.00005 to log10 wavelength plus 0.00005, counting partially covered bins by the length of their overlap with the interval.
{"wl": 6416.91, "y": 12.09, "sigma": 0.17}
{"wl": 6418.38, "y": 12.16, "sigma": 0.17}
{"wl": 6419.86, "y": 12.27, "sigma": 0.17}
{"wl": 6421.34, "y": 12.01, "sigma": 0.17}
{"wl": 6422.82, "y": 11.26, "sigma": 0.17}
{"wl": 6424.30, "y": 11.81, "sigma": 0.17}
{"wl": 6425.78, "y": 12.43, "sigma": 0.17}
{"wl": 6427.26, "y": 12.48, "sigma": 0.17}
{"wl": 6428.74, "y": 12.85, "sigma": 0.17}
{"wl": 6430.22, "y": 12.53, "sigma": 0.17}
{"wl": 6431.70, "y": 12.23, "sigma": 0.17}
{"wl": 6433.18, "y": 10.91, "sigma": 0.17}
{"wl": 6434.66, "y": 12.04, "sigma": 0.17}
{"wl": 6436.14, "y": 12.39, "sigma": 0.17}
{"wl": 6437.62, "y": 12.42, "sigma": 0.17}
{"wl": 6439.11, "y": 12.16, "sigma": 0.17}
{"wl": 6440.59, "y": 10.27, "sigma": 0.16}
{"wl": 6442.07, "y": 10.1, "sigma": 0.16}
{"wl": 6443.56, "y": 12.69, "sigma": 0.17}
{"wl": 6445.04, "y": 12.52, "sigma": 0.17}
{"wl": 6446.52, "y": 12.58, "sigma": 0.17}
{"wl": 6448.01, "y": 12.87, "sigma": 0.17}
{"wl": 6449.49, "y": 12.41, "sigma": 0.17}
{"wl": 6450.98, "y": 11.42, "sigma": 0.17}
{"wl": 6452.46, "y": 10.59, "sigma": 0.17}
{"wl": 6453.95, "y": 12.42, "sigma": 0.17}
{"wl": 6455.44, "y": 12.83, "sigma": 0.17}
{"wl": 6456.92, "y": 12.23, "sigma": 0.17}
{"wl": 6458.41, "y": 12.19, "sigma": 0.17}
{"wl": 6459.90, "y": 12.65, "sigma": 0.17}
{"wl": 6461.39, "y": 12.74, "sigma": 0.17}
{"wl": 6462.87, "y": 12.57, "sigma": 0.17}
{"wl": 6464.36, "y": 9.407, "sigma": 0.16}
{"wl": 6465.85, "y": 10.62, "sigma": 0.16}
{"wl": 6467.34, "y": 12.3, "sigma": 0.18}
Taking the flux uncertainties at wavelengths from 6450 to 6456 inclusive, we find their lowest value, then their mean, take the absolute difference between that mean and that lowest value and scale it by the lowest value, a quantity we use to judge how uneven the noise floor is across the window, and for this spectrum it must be 0.00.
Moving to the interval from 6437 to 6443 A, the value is 0.03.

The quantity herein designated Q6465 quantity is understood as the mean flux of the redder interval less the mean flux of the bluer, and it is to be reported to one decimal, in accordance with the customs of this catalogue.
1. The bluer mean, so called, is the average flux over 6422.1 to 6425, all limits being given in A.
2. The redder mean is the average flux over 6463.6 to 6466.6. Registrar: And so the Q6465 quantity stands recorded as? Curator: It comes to -1.5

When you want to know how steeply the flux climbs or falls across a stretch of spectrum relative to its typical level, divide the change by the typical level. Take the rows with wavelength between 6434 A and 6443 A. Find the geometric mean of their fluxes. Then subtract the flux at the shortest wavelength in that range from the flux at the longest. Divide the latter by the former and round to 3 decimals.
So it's -0.168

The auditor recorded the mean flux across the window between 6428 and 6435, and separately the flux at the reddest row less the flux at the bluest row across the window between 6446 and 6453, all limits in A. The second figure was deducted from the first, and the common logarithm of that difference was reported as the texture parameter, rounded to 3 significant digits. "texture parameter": 1.15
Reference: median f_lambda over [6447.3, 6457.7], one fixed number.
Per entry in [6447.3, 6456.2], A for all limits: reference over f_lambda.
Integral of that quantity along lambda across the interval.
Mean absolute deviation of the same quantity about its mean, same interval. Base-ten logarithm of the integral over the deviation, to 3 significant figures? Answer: 2.15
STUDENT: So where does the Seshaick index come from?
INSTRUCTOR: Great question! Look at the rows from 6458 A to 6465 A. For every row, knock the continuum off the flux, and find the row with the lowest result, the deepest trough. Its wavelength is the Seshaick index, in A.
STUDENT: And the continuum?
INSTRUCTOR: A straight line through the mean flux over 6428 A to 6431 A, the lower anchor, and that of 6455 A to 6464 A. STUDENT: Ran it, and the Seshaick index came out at 6464.36 A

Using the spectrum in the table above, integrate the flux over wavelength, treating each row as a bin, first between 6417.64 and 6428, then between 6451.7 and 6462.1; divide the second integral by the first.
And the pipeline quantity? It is 1.02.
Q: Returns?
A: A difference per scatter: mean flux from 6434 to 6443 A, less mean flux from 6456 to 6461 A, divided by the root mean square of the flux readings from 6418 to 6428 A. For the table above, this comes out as -0.07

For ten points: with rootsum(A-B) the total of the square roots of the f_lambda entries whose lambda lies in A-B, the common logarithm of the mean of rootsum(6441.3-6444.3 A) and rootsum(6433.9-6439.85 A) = 1.02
